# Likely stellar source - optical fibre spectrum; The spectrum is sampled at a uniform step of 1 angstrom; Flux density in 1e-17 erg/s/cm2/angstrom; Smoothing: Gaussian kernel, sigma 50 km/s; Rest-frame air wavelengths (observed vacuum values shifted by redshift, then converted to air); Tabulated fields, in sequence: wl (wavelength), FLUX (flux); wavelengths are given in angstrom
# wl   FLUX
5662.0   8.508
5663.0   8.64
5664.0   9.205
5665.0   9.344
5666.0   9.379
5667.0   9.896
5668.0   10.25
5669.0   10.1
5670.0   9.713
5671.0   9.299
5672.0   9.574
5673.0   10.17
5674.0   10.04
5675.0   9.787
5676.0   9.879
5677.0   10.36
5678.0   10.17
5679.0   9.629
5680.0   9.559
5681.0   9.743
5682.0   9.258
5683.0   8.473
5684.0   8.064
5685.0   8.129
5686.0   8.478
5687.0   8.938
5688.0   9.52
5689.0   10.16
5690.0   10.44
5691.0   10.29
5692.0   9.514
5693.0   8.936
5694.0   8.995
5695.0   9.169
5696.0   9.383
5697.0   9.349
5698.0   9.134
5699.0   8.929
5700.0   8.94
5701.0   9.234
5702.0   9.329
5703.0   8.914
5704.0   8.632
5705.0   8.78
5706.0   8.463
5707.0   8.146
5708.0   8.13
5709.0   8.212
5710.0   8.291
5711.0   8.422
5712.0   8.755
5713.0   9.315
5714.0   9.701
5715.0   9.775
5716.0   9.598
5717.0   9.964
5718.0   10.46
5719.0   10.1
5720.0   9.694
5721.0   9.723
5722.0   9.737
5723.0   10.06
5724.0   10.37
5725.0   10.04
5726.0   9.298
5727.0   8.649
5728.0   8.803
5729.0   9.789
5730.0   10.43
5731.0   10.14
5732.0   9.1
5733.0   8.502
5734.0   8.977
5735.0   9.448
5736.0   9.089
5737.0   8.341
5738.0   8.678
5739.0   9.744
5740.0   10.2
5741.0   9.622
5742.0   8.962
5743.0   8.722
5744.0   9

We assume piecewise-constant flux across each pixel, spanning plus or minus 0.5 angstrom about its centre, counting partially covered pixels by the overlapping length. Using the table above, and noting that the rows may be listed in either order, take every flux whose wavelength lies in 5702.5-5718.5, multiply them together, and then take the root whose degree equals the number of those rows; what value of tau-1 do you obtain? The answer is 8.9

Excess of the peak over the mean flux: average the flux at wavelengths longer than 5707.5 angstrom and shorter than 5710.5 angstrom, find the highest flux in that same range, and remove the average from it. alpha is 0.1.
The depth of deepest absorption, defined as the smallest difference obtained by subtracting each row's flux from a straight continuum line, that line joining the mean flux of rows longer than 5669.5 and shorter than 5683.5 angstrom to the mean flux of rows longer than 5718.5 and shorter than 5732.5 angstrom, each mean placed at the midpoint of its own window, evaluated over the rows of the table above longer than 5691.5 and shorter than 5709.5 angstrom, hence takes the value 0.2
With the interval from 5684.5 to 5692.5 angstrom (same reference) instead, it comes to -0.7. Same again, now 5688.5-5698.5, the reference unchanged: -0.7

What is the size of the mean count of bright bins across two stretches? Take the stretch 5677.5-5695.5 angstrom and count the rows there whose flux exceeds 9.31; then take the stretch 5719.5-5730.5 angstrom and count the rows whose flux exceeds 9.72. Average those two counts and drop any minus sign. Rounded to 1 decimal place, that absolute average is 8.0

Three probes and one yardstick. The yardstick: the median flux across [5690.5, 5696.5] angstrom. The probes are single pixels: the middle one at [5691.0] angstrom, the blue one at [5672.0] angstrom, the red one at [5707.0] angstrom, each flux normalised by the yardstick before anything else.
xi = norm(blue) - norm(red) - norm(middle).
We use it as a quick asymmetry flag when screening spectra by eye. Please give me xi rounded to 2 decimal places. -0.96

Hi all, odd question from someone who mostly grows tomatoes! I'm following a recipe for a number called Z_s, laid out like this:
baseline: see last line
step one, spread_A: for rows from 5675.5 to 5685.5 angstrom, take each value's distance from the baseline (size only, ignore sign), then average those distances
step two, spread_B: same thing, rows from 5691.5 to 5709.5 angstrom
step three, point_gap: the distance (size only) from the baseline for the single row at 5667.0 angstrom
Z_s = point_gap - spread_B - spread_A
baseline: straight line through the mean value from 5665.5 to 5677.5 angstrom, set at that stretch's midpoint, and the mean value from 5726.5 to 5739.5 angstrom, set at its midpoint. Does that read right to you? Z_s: -1.3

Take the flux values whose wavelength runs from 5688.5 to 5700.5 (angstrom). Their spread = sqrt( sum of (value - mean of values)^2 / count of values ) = 0.53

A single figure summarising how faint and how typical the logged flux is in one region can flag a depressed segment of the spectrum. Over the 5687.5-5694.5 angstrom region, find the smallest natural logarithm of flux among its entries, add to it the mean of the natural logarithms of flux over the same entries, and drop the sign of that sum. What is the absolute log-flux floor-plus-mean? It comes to 4.46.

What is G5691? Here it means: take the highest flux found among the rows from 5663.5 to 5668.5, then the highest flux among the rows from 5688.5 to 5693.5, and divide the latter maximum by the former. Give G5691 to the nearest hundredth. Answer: 1.02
